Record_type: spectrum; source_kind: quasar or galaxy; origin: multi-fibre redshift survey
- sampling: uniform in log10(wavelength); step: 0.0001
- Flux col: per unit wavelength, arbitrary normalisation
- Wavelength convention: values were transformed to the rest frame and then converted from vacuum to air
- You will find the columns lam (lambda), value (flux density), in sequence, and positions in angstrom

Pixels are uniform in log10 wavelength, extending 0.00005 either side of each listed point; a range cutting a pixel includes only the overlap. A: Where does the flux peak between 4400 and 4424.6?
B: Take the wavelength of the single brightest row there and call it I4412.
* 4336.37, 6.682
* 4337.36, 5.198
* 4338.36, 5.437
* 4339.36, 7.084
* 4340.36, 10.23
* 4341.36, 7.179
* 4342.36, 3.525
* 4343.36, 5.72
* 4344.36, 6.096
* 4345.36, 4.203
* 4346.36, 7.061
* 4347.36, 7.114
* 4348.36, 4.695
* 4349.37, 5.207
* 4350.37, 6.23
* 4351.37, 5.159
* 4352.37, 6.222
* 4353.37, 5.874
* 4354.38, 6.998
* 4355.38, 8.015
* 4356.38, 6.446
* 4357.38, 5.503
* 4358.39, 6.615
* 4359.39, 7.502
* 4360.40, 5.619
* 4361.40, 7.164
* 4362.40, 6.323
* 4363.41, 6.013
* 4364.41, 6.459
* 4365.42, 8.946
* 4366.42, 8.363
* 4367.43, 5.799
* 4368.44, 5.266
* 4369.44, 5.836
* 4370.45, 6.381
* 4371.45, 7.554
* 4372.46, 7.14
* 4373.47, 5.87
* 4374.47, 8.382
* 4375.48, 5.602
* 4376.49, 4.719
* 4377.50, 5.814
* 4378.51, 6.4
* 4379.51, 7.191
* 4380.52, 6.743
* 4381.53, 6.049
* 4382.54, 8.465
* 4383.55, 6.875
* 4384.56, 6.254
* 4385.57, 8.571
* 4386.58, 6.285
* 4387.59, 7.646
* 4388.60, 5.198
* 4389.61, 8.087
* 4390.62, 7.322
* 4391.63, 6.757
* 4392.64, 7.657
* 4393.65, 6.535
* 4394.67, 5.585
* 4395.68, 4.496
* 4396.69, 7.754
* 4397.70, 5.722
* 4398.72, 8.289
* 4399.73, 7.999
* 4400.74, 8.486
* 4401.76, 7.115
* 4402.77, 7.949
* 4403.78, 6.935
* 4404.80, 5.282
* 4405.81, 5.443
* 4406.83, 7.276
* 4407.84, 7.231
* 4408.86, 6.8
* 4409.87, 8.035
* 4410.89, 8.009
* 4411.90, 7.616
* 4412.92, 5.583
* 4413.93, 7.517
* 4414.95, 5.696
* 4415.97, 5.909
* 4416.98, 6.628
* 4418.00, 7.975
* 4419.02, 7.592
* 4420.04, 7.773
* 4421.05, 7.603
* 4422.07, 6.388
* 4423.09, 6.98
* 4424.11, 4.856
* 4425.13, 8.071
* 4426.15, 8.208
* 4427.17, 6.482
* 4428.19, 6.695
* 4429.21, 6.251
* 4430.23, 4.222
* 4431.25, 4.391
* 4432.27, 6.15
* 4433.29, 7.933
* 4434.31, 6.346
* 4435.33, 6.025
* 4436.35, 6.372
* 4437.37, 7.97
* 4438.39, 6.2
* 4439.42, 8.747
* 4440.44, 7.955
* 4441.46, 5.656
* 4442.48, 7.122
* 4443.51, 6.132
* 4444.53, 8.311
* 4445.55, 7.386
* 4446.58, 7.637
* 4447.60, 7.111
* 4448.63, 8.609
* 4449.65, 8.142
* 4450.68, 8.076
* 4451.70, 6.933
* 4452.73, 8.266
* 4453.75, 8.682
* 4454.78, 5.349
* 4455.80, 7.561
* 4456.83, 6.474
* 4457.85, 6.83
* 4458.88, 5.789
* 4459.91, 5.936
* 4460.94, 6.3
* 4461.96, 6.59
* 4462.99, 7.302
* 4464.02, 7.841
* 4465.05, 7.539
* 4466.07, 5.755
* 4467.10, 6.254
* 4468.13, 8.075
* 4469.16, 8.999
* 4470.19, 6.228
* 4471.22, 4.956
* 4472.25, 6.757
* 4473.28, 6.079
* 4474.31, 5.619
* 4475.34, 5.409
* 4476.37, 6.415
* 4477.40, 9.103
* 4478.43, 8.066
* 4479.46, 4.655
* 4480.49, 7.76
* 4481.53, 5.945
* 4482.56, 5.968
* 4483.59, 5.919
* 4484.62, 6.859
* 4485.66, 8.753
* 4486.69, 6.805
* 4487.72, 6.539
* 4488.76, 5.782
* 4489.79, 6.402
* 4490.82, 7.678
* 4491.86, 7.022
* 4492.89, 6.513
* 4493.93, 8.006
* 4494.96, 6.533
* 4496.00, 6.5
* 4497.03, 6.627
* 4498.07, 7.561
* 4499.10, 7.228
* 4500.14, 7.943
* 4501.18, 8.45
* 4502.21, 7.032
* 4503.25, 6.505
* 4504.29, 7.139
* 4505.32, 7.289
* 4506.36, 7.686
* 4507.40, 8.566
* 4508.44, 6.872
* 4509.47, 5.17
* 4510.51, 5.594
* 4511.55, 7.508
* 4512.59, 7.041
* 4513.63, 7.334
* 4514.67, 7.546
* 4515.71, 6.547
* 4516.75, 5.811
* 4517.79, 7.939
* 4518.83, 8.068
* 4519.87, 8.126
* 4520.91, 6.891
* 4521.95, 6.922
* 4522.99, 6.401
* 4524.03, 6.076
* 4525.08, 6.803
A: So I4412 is 4400.74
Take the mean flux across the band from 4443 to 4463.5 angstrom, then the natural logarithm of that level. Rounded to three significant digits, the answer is 1.97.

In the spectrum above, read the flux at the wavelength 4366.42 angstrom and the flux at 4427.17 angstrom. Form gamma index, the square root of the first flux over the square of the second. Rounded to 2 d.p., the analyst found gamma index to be 0.45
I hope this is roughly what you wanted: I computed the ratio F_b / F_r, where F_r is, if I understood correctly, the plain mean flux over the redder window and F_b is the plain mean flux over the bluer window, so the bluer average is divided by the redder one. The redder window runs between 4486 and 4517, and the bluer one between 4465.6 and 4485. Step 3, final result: 0.94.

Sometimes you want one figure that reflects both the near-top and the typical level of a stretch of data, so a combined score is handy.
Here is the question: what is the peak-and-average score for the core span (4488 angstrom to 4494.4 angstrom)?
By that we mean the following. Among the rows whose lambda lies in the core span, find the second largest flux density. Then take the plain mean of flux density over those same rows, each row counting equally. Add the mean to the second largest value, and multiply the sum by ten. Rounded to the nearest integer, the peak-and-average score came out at 146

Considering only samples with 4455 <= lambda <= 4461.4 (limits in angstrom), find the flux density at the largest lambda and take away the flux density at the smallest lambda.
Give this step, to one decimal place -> -1.3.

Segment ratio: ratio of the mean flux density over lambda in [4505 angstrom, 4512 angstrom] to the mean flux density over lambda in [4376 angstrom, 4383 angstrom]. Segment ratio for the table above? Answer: 1.07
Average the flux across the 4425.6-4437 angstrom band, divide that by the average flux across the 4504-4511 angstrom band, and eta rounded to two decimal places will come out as 0.91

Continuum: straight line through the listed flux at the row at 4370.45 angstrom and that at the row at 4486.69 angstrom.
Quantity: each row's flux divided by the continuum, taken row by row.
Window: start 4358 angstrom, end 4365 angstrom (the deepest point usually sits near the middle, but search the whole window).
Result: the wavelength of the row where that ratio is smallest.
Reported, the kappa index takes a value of 4360.40 angstrom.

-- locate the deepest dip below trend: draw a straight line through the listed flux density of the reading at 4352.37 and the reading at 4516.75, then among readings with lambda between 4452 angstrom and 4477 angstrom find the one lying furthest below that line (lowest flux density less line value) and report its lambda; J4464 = 4471.22 angstrom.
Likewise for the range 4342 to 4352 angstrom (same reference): 4342.36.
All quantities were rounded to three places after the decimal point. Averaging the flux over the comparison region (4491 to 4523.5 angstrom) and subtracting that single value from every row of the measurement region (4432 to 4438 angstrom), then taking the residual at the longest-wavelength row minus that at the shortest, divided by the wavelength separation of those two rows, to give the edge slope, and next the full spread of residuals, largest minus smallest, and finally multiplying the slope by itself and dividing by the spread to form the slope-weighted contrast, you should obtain 0.065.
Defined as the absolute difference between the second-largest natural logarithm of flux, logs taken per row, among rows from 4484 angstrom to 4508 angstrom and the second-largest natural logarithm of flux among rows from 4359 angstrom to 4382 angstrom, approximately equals 0.022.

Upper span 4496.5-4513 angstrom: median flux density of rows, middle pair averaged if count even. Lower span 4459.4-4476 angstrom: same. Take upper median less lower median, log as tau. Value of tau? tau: 0.9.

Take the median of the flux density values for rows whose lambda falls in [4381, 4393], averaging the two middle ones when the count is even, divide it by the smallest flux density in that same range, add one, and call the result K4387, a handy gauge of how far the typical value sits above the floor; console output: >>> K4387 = 2.37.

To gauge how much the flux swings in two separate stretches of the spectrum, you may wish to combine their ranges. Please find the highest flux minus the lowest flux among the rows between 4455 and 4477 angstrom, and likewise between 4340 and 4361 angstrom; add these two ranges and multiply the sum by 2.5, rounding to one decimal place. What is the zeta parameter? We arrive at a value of 26.9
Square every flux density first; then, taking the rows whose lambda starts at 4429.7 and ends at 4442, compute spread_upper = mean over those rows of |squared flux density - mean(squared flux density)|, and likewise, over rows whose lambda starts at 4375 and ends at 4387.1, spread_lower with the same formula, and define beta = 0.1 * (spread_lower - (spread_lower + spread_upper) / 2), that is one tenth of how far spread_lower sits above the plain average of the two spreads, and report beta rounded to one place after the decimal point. -0.2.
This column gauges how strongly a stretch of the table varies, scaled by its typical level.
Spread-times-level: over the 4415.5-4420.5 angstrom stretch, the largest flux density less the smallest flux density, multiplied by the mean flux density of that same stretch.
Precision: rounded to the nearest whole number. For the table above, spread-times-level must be 15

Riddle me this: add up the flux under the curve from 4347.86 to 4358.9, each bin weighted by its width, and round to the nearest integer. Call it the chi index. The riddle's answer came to 67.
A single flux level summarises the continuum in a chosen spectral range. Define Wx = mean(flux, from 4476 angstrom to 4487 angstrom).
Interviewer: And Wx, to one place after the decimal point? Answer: 6.9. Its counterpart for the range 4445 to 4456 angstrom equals 7.6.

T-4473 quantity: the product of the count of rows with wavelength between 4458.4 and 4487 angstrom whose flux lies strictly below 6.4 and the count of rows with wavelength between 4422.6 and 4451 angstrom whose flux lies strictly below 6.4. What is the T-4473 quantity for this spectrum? 154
